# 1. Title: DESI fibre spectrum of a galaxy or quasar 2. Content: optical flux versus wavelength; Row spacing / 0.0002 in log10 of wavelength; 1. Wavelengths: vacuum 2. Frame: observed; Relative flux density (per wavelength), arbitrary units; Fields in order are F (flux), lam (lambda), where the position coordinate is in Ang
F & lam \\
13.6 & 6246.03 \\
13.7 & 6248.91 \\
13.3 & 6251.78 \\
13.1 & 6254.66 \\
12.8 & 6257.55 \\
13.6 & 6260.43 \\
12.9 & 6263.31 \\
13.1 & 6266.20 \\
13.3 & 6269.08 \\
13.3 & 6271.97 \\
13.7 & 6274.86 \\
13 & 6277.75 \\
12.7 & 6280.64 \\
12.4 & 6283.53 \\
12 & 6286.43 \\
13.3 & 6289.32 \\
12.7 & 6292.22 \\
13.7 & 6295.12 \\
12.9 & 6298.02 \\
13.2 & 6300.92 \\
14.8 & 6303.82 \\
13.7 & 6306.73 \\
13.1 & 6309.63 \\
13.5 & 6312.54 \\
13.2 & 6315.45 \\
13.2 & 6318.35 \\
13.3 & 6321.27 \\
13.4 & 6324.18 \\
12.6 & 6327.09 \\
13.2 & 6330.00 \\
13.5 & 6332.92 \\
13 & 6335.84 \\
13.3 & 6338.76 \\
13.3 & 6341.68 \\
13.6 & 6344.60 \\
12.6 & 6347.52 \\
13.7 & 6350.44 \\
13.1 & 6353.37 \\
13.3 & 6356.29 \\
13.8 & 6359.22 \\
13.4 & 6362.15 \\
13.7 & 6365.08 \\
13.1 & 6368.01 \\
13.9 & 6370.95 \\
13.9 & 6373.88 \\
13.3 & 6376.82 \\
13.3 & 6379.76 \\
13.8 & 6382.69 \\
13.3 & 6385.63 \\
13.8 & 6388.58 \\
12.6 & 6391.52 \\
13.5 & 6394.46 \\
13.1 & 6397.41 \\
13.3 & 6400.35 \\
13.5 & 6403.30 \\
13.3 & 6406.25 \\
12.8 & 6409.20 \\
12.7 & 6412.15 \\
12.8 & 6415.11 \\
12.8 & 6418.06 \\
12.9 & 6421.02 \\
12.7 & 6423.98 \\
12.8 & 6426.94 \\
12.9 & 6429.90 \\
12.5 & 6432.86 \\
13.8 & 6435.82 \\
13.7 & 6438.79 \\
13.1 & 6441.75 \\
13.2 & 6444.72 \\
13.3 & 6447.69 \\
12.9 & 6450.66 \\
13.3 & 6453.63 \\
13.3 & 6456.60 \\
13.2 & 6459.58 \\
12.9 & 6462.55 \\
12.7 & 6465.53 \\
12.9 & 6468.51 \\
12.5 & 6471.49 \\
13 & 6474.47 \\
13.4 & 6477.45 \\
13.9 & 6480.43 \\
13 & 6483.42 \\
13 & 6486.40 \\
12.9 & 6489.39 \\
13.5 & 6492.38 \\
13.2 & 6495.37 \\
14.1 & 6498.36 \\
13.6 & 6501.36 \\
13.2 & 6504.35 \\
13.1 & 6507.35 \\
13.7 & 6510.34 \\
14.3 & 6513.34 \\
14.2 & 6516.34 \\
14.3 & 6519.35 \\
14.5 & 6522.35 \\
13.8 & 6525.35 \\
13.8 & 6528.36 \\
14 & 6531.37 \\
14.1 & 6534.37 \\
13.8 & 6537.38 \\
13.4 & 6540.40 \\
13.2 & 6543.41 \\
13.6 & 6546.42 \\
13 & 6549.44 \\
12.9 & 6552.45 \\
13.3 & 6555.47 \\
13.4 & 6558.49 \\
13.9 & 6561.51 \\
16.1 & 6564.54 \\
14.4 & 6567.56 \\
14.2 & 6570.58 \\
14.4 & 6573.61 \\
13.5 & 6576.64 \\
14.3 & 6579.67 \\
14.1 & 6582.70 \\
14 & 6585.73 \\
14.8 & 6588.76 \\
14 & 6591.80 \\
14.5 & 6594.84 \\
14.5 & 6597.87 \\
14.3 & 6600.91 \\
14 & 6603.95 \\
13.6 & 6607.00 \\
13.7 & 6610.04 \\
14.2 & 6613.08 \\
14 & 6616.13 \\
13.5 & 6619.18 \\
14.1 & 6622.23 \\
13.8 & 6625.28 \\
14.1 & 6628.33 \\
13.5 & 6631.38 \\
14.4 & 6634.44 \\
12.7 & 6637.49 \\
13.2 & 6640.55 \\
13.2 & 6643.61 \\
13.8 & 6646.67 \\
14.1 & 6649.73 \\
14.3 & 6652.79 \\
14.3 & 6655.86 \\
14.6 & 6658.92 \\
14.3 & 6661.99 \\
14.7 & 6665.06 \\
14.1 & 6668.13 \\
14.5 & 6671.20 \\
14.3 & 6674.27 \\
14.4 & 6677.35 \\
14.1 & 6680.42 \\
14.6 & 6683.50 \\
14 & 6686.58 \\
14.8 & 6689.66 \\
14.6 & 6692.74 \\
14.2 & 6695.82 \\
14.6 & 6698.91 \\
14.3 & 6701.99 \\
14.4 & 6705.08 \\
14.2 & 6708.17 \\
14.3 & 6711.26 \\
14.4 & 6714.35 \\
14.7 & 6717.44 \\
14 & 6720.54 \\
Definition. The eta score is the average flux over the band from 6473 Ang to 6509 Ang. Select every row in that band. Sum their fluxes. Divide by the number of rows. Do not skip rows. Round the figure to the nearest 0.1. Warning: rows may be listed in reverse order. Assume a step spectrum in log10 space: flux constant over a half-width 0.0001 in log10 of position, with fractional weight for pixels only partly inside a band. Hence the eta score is 13.3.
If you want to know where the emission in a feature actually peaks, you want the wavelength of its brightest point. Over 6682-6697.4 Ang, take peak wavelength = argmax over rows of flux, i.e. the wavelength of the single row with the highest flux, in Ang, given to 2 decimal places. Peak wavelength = 6689.66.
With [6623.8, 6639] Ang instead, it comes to 6634.44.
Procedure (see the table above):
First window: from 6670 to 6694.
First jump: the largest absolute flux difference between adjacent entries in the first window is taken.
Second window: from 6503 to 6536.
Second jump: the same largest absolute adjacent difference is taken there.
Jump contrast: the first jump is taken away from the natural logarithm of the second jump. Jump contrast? -1.2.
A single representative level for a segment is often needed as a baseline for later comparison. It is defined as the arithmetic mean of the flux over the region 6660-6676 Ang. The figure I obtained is 14.4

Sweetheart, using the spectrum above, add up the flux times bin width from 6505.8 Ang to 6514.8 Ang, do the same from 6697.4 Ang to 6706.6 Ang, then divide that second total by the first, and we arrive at 1.08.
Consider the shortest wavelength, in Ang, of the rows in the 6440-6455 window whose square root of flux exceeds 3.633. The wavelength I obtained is 6444.72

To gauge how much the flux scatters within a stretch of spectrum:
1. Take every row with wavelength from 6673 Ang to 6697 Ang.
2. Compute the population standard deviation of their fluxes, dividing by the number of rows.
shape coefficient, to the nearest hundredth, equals 0.26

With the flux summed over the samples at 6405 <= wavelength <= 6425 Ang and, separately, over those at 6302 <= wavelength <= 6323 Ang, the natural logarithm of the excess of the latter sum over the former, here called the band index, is 1.6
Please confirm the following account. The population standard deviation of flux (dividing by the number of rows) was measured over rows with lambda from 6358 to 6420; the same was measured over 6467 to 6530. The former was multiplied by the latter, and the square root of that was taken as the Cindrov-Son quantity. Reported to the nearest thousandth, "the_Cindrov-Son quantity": 0.470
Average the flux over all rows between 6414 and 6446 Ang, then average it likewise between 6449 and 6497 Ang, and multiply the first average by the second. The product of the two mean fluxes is 171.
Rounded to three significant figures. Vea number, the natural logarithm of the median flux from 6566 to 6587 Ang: 2.65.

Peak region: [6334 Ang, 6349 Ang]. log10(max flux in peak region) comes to 1.13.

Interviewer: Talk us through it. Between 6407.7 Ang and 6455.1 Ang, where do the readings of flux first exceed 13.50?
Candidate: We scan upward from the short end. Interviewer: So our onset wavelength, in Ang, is 6435.82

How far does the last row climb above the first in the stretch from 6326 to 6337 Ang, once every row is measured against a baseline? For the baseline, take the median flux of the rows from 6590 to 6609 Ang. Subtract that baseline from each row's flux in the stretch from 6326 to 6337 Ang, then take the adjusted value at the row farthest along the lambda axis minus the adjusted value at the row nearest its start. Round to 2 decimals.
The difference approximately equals 0.40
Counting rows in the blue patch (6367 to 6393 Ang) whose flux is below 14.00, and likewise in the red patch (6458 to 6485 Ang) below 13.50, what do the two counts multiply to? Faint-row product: 72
